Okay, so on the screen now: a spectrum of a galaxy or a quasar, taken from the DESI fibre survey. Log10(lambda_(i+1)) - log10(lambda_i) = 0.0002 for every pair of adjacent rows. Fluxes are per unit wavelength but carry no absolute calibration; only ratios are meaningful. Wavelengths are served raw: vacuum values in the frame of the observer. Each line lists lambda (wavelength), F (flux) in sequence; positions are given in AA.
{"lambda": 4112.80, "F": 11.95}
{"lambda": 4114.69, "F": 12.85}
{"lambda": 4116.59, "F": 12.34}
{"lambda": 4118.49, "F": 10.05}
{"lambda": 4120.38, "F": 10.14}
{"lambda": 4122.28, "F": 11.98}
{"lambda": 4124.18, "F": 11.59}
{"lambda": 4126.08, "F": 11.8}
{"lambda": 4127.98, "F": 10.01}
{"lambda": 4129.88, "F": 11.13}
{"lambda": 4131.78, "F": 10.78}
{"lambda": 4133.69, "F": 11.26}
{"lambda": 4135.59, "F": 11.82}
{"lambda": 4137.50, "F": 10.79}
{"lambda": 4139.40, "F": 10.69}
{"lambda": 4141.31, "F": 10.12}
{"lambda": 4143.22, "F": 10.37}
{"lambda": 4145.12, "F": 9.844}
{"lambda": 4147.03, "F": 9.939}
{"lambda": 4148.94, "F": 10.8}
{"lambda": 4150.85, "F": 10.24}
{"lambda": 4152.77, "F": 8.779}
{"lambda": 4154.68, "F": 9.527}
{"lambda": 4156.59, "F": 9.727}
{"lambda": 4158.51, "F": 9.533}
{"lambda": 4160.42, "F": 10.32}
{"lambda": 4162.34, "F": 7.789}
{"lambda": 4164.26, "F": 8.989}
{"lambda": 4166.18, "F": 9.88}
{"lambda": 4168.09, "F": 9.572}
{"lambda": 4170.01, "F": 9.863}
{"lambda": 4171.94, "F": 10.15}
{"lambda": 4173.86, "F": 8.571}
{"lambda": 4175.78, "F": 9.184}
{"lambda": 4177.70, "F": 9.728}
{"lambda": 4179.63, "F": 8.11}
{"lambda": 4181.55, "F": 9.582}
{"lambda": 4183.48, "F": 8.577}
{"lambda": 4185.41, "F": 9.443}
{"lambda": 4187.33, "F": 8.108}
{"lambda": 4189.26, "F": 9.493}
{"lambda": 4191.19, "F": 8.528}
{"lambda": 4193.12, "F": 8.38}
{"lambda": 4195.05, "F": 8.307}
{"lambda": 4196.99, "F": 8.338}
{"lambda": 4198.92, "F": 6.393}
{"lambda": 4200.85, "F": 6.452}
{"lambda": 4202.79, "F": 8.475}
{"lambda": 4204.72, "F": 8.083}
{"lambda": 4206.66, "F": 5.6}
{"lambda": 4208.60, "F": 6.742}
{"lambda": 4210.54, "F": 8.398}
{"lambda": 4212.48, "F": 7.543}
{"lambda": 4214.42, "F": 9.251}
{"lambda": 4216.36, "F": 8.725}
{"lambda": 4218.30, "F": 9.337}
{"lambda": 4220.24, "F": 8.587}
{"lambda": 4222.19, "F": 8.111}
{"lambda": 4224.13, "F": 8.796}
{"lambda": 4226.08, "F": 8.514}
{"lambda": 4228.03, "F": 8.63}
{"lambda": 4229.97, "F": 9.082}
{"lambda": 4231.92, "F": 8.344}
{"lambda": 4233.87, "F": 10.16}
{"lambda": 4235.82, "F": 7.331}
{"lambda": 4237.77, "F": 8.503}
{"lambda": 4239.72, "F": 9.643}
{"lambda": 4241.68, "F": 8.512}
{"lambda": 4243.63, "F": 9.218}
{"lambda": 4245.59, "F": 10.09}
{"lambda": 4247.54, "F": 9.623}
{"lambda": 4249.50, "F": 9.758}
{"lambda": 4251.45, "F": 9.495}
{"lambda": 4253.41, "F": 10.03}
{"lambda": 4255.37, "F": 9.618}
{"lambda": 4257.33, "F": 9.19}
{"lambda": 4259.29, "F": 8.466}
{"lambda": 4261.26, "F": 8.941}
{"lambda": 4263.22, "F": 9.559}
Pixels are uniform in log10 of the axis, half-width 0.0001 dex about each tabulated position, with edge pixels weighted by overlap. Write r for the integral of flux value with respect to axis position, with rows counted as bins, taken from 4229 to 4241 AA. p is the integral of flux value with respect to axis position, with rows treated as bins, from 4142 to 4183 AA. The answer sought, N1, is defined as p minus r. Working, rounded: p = 391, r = 106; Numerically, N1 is 285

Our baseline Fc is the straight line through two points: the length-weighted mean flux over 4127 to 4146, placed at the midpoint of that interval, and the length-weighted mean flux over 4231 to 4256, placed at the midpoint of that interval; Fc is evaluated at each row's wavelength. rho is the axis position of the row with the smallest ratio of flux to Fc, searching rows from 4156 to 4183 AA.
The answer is 4162.34 AA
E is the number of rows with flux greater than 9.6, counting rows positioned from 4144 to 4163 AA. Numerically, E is 6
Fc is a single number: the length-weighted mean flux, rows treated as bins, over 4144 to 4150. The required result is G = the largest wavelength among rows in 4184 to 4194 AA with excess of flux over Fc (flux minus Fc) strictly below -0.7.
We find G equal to 4193.12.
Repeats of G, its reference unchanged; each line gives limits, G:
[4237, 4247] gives 4243.63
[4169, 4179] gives 4175.78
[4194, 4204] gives 4202.79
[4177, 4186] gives 4185.41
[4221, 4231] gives 4229.97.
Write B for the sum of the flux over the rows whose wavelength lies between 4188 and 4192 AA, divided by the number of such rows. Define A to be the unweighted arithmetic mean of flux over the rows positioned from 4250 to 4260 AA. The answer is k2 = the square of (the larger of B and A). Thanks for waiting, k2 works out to 88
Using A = 9.4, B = 9.0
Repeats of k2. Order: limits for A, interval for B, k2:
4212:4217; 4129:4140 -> 123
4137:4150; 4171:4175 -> 107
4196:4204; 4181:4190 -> 82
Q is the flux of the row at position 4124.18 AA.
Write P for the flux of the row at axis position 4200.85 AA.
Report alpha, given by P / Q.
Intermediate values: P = 6.452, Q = 11.59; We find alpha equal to 0.6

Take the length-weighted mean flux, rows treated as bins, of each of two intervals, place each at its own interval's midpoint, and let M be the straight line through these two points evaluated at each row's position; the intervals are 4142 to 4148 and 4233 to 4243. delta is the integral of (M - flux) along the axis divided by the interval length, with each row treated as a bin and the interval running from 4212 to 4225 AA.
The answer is 0.43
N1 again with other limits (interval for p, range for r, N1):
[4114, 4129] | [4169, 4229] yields -337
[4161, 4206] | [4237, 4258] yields 193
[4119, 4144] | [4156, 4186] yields -5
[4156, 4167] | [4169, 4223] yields -352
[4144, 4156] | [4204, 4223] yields -34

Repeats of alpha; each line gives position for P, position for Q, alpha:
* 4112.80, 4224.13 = 1.4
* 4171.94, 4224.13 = 1.2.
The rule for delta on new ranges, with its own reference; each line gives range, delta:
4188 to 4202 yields 1.41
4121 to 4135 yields -0.92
